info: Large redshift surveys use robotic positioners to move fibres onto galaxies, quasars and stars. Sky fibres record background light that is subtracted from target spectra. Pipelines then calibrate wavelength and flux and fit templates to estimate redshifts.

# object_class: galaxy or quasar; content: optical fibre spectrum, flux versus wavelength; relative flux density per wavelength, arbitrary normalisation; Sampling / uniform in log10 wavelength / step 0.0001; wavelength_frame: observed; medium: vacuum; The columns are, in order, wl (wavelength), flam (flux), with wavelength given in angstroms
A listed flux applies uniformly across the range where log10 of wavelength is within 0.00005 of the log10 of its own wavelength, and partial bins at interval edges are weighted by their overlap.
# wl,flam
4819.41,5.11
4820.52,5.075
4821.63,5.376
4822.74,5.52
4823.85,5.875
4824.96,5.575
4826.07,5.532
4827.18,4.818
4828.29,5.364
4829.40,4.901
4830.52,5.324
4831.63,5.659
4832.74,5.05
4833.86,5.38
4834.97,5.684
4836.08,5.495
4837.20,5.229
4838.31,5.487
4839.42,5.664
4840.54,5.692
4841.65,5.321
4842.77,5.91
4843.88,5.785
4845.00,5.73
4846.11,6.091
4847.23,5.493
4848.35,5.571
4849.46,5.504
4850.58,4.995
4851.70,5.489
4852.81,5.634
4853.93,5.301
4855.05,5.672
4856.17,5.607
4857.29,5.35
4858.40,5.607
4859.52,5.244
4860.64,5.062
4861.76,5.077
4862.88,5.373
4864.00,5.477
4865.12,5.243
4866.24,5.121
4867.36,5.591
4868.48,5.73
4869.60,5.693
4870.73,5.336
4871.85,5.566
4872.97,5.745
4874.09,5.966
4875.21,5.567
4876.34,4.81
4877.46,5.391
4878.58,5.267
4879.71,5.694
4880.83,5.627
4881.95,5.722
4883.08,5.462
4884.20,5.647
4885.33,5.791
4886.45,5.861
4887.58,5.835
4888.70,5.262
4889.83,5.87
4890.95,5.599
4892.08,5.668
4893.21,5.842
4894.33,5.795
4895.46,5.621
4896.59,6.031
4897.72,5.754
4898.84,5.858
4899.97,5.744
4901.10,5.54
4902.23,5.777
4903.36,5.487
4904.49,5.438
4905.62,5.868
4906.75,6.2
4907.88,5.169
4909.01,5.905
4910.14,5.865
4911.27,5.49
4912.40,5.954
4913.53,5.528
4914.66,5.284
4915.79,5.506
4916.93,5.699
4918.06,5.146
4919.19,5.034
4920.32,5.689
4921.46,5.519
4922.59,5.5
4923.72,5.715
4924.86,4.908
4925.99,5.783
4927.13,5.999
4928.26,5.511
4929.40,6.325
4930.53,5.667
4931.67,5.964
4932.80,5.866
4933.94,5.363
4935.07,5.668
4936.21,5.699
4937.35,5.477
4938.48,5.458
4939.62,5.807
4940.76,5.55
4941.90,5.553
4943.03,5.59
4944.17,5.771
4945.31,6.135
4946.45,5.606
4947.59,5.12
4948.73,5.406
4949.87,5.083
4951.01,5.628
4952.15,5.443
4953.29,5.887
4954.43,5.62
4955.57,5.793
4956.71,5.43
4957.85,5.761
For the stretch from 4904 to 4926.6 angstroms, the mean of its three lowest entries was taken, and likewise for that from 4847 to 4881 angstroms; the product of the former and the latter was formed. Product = 25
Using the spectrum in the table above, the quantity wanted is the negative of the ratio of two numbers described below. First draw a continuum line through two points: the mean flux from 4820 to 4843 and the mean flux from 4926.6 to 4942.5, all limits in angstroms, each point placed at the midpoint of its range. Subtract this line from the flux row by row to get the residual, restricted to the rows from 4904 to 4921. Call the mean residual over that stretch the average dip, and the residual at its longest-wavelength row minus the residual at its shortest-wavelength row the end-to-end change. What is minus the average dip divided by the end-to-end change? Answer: 0.30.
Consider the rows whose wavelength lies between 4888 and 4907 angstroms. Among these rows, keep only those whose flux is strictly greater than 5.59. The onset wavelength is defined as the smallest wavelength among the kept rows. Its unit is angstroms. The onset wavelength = 4889.83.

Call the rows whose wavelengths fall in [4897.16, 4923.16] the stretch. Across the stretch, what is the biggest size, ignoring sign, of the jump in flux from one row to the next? 1.0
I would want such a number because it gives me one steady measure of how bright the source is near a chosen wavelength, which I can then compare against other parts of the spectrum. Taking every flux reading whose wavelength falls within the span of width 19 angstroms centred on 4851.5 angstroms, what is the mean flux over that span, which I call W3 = 5.53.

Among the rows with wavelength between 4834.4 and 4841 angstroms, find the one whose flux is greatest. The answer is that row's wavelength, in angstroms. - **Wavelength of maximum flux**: 4840.54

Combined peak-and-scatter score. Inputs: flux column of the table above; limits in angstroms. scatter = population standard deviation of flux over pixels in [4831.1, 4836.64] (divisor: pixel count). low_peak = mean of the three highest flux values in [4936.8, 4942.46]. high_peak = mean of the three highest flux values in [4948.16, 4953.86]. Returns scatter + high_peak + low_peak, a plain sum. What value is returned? 11.52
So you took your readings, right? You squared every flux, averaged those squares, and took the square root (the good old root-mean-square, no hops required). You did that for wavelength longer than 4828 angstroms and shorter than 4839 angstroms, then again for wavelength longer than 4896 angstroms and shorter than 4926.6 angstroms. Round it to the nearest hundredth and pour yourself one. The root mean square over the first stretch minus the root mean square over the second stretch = -0.25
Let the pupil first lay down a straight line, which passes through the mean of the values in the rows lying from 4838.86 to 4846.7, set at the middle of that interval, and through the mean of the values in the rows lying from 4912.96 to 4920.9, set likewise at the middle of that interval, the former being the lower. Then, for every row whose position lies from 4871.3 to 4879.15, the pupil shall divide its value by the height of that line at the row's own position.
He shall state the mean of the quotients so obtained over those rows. 0.98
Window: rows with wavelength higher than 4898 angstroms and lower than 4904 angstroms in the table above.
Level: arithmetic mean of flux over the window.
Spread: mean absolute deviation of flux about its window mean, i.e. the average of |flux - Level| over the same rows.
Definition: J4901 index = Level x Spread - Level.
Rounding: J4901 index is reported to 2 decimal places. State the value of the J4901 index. -4.92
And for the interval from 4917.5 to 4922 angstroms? -3.97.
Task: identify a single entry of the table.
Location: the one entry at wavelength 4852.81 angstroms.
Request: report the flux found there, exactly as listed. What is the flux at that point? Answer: 5.634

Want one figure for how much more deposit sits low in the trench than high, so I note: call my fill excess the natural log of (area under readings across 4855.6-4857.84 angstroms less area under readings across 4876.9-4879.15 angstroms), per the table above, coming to -1.3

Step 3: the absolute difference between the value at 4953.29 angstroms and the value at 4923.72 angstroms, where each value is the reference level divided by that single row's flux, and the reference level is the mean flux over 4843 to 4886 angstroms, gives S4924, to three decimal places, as 0.028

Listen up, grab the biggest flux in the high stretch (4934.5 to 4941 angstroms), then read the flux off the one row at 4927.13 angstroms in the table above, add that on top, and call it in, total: 11.81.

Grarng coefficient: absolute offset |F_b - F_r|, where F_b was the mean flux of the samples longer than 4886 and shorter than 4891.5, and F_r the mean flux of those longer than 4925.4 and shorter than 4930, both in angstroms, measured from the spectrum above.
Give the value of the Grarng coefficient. 0.22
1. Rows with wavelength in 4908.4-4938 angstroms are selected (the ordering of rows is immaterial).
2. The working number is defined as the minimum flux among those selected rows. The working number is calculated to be 4.908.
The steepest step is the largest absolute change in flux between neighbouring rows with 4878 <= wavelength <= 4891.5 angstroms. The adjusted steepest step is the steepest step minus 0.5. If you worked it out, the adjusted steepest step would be 0.11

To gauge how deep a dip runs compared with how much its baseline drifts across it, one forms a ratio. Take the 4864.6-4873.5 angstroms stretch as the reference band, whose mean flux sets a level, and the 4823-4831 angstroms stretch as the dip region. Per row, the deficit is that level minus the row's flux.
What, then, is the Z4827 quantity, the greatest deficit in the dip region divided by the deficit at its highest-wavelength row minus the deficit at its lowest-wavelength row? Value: 1.2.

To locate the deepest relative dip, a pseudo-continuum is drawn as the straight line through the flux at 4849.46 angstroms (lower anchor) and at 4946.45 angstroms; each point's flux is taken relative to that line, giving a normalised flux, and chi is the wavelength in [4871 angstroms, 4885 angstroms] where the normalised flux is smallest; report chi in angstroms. 4876.34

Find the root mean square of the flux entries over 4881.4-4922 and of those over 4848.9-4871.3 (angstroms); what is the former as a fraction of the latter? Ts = 1.05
